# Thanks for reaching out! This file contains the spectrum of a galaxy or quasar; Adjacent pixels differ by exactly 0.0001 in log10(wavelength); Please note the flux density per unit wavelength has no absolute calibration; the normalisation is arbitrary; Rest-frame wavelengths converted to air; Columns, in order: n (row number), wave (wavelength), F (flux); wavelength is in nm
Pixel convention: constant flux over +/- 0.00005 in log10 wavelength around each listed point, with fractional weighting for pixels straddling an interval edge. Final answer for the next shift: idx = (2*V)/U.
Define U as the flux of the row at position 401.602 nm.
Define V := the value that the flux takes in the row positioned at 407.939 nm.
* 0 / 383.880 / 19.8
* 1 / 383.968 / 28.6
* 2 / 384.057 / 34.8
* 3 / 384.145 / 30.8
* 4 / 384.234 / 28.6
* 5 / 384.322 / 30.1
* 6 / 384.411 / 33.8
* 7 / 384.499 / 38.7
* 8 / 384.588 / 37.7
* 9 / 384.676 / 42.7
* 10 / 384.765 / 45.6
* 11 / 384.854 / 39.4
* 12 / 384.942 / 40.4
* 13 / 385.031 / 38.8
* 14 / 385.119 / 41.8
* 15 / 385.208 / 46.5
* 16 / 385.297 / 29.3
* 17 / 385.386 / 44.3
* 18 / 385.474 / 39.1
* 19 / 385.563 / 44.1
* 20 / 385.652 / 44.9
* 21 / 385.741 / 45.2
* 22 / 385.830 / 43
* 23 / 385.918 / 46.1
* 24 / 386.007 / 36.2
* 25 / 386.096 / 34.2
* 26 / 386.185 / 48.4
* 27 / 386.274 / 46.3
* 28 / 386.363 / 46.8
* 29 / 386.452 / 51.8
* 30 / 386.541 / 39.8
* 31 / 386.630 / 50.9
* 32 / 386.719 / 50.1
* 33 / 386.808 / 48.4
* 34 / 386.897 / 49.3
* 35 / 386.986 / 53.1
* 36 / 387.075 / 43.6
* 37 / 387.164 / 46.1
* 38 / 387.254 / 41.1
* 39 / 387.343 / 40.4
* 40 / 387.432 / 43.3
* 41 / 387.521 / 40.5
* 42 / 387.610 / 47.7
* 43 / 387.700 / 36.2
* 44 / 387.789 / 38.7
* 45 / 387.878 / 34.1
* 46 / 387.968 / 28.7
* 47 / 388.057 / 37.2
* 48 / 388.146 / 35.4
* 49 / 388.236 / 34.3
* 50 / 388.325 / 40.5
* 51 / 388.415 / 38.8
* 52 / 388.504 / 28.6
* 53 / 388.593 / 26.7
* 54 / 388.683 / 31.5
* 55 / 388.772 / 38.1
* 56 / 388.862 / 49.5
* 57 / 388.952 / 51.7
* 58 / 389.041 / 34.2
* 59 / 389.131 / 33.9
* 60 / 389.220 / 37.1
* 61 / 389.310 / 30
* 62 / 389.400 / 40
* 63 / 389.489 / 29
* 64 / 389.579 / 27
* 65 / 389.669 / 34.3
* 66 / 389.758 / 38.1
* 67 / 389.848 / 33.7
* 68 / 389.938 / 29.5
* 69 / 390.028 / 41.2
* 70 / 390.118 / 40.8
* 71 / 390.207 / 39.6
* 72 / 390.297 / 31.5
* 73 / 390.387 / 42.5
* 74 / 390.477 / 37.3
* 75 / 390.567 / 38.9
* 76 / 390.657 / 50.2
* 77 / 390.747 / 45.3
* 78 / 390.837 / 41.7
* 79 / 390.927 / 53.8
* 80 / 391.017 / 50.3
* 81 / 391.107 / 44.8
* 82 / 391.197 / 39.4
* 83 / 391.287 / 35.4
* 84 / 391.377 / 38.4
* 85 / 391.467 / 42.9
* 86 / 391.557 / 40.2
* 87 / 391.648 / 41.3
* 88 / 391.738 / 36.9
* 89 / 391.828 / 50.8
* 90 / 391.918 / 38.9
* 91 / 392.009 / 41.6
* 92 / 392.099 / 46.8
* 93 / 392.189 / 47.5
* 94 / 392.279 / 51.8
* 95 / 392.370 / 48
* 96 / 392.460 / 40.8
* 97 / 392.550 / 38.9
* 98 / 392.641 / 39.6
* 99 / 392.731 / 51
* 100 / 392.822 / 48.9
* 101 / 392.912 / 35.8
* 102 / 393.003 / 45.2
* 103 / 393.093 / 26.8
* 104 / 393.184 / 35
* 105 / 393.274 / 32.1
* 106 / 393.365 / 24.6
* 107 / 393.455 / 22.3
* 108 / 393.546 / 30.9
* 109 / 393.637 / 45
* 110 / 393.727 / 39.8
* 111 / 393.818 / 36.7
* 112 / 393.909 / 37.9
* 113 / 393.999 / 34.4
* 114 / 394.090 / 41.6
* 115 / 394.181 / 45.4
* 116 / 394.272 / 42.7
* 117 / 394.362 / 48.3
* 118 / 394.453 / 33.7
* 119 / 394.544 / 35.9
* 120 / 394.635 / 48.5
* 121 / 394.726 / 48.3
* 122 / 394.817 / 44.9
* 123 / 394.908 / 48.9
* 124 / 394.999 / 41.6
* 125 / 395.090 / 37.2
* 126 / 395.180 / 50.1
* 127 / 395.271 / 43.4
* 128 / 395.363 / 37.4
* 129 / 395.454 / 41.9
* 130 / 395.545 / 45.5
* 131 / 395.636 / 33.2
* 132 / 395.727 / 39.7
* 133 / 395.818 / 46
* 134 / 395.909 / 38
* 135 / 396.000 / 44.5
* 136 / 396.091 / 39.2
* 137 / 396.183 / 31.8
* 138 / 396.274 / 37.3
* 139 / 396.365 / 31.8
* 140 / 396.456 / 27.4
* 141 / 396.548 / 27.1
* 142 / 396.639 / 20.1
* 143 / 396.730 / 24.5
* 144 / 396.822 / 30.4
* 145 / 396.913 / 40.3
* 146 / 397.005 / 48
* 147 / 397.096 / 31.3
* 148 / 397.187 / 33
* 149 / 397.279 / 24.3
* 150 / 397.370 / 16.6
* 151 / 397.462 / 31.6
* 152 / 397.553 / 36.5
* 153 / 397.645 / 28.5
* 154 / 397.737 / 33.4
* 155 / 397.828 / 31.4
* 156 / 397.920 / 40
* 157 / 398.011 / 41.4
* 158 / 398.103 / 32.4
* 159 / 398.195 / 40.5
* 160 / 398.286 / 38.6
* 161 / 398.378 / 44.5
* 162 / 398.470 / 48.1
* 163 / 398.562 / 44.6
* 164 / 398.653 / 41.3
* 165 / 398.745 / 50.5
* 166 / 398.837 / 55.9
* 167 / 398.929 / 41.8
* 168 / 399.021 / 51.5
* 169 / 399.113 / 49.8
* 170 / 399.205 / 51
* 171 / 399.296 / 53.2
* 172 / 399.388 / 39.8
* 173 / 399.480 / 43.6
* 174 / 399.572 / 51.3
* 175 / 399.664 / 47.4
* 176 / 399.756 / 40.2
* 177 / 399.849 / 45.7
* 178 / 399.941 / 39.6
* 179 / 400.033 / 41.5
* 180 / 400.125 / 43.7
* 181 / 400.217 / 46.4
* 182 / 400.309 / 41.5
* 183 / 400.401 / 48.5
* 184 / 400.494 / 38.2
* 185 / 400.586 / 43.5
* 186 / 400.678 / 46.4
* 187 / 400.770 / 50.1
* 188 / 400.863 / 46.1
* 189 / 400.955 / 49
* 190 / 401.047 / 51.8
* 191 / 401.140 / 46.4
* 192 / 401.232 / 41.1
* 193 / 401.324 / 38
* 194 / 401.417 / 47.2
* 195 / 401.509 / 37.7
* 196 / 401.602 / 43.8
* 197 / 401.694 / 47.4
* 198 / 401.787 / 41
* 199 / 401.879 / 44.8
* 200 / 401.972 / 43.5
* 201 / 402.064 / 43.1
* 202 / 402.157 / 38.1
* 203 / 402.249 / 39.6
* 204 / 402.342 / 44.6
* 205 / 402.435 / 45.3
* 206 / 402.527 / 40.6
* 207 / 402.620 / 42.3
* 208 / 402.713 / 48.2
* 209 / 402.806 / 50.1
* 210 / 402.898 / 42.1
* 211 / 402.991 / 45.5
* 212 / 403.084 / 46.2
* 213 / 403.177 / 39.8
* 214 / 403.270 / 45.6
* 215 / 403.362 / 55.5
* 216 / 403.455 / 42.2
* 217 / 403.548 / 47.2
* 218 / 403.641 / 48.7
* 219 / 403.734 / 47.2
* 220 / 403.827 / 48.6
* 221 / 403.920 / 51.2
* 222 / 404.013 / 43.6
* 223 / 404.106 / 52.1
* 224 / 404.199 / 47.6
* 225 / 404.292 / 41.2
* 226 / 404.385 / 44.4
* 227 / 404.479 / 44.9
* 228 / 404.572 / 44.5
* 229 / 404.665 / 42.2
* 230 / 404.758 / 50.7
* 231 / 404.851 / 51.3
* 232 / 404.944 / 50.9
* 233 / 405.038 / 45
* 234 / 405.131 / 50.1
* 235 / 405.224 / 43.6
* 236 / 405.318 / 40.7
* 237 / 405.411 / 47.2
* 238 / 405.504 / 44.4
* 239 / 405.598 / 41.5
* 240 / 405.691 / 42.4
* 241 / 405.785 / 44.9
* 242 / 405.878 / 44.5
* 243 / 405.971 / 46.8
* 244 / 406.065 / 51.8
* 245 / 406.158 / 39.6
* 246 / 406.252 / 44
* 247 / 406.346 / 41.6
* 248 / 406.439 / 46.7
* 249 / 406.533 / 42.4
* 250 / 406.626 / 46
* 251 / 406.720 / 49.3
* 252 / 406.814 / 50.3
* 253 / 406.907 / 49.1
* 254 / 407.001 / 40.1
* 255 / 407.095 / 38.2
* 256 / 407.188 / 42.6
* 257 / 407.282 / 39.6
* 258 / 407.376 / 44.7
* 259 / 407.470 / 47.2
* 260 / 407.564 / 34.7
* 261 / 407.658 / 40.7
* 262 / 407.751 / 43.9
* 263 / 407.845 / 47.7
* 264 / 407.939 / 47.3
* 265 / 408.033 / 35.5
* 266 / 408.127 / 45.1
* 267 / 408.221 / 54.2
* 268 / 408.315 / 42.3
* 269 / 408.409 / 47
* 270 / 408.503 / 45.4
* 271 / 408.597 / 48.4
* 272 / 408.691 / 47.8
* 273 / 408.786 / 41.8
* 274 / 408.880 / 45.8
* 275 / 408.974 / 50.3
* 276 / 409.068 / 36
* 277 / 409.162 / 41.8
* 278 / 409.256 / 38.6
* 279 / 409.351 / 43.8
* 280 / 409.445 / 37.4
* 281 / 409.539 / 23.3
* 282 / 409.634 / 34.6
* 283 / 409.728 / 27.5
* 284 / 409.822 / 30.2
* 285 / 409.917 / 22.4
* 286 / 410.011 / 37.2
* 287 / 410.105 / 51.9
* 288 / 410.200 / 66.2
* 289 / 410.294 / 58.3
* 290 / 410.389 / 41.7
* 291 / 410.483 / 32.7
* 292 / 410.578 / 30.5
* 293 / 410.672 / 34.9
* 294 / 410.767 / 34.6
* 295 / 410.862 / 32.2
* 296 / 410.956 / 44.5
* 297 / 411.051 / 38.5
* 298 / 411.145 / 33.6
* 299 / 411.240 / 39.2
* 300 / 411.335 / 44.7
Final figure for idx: 2.2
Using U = 43.8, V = 47.3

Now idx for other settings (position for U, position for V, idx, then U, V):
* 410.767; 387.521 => 2.3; 34.6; 40.5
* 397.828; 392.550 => 2.5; 31.4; 38.9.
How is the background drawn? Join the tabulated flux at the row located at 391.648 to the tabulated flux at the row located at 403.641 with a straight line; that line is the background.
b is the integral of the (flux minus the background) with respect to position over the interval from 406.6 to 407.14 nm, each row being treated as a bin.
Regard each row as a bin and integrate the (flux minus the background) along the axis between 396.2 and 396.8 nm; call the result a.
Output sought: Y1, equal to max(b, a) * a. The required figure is 27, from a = -9.6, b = -2.8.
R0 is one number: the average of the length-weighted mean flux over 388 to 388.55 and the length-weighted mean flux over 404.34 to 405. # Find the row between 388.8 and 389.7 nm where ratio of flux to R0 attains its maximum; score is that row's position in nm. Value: 388.952 nm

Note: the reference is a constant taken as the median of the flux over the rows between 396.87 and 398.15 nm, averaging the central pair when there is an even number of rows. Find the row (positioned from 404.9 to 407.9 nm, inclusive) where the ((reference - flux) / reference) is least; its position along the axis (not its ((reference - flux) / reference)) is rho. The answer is 406.065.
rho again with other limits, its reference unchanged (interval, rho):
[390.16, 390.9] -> 390.657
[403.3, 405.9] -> 403.362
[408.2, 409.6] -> 408.221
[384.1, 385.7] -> 385.208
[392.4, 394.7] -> 392.731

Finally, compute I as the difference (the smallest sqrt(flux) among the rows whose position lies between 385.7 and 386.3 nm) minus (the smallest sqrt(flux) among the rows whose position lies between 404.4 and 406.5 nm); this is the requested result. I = -0.4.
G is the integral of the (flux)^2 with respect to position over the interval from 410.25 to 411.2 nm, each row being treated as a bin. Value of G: 1436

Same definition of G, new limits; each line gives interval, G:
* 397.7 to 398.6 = 1430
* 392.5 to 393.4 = 1357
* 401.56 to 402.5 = 1751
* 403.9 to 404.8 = 1922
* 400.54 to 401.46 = 1957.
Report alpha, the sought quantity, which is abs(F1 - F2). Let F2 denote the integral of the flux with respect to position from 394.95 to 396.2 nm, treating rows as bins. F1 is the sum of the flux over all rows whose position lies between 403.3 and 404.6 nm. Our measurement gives 608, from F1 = 659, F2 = 51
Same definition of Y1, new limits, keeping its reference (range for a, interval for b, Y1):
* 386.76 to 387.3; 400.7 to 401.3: 21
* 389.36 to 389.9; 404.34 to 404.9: 6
